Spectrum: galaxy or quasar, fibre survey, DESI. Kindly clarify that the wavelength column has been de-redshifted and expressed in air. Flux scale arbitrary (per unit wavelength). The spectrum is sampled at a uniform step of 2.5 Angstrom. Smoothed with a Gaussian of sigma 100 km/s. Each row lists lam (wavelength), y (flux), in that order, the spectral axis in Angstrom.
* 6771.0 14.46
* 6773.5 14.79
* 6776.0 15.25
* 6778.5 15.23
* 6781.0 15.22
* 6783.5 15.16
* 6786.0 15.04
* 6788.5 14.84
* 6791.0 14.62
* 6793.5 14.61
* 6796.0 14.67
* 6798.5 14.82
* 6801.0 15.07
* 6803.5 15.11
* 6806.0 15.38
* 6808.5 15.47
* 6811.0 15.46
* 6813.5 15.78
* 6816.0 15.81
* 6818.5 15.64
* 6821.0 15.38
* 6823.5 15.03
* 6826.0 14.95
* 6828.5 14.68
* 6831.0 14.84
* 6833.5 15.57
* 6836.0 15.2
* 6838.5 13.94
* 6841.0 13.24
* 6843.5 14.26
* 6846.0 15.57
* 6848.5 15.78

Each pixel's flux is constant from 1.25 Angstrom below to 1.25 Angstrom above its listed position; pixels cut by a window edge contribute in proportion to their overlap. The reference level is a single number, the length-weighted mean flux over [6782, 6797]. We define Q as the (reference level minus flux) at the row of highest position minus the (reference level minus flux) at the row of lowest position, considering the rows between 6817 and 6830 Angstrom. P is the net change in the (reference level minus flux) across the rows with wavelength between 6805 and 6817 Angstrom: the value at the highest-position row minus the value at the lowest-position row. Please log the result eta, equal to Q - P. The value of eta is 1.4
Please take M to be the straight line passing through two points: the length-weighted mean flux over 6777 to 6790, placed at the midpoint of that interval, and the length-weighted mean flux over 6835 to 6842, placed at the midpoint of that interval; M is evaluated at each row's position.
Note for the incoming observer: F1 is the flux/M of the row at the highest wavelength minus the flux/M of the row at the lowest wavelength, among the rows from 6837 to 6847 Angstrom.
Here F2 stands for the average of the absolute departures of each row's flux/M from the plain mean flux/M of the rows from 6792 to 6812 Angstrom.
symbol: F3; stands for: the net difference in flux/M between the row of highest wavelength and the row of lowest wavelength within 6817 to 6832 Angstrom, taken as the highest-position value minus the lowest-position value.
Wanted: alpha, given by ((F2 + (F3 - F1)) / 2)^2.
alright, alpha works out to 0.0049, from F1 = 0.126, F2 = 0.025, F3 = -0.04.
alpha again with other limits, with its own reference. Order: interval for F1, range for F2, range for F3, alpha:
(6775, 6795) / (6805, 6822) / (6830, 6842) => 0.0011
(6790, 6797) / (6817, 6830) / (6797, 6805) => 0.0003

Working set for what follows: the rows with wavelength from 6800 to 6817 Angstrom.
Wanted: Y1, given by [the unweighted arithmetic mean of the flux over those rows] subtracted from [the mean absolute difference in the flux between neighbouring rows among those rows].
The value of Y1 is -15.3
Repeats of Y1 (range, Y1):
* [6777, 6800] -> -14.8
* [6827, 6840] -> -14.2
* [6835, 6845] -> -13.2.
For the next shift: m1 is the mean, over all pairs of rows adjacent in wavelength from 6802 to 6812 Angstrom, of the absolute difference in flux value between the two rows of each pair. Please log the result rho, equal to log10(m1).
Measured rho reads -0.91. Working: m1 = 0.12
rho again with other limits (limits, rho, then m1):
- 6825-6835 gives -0.41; 0.39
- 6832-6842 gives -0.11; 0.78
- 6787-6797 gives -1.01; 0.10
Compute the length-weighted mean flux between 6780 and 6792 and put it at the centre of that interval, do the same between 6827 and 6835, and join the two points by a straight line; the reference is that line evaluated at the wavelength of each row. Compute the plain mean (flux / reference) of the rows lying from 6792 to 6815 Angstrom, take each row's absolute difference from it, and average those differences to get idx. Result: 0.021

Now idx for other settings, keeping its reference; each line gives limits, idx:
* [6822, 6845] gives 0.037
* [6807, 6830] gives 0.021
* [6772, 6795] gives 0.016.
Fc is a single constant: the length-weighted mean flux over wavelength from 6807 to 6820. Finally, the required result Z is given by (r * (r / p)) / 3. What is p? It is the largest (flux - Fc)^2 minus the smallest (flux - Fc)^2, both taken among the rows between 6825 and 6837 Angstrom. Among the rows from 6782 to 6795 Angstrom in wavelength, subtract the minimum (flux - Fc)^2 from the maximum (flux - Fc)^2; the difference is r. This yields 0.25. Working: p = 0.9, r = 0.81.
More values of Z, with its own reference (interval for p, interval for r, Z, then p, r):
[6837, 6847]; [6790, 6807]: 0.05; 5.7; 0.97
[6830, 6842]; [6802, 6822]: 0.00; 5.7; 0.26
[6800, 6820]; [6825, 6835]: 0.86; 0.3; 0.89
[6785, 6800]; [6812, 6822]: 0.00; 0.7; 0.06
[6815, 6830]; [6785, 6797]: 0.18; 0.9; 0.69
